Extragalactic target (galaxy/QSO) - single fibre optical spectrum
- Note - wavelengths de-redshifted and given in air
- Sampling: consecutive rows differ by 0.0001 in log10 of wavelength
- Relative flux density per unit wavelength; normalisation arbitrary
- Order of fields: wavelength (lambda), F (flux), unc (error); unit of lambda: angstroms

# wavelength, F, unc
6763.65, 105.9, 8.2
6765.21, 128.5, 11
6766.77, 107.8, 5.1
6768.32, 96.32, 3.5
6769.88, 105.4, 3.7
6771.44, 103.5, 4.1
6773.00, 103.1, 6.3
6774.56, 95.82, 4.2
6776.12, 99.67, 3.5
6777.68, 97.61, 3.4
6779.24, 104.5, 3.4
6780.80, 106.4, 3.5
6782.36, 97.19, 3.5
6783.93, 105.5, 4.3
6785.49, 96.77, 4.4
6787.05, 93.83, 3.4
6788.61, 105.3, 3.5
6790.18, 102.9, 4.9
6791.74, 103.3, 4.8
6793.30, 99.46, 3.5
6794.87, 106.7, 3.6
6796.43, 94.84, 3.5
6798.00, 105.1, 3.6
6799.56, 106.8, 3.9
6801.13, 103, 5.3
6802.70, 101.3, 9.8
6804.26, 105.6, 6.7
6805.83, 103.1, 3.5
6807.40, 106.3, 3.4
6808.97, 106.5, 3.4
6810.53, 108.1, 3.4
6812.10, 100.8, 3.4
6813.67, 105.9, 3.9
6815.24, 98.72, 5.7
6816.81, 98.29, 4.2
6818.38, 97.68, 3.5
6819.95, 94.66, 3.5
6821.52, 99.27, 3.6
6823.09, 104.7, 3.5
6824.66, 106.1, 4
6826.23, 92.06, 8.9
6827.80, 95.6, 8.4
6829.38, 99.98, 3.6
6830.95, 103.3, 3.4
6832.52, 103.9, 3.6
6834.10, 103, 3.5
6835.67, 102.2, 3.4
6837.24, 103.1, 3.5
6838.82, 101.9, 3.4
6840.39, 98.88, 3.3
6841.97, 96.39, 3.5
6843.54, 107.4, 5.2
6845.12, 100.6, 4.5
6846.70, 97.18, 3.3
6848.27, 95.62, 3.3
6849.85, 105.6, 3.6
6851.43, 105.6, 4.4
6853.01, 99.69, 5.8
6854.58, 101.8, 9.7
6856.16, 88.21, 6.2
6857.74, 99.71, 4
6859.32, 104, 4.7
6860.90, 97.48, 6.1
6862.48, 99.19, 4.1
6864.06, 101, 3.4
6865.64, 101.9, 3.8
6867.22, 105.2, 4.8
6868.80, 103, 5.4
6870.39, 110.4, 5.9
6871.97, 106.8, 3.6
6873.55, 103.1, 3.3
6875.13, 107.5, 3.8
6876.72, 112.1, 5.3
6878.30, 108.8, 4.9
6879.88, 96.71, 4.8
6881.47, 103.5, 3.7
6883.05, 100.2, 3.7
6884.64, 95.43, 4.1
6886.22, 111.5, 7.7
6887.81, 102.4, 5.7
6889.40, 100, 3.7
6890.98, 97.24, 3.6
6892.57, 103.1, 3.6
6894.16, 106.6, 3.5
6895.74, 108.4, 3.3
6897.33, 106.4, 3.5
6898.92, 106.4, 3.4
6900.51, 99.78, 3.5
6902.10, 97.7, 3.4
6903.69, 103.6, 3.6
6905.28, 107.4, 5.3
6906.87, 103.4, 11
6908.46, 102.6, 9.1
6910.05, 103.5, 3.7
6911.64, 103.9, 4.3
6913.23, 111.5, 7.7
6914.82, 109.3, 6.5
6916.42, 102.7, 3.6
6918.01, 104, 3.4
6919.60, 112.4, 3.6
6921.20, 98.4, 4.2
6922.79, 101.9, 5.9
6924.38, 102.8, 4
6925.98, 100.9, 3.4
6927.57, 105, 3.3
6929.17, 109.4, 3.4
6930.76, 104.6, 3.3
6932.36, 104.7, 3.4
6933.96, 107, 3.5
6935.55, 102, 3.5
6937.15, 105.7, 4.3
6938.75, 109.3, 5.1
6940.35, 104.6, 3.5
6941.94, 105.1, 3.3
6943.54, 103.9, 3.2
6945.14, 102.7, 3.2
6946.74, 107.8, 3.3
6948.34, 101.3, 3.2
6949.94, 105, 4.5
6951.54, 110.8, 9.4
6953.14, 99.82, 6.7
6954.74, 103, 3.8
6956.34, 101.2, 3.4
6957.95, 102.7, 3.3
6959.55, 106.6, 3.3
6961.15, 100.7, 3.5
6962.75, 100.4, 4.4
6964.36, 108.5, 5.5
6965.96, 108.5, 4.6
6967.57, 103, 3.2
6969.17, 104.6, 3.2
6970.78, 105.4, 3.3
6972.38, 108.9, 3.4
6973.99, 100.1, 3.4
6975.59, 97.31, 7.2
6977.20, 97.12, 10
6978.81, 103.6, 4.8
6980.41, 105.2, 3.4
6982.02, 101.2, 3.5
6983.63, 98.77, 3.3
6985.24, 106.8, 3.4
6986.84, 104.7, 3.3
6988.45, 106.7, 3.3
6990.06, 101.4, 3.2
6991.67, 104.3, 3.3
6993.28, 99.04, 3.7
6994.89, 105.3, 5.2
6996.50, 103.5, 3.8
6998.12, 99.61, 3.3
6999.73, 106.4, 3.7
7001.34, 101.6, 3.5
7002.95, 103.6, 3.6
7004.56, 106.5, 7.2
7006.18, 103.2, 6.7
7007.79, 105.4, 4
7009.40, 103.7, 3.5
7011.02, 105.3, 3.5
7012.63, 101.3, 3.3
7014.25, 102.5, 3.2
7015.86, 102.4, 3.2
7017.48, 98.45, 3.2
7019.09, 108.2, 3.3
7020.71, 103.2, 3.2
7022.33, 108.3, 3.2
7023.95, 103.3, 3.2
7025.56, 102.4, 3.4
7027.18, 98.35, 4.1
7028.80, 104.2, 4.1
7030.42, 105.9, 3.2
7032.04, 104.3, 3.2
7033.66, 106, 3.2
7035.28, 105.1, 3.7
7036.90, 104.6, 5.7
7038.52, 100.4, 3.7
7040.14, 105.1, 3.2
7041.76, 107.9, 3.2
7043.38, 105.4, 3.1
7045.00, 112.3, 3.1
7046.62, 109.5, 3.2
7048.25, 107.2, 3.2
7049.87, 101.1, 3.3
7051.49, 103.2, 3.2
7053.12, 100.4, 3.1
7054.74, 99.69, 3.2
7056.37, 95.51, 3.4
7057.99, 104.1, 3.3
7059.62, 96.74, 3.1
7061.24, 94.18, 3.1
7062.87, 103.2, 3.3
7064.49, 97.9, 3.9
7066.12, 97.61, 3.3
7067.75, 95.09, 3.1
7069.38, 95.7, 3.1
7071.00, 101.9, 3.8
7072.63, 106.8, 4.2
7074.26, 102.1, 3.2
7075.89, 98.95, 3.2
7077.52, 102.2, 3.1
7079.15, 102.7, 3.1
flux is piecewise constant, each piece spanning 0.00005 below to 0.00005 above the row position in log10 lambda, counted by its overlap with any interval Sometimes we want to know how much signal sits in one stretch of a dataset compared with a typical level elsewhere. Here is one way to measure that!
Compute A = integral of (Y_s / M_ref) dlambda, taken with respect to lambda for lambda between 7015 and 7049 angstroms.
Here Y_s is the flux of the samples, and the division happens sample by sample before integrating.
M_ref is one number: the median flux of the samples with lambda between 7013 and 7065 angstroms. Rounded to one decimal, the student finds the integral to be 34.5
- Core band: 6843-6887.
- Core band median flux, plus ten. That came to 112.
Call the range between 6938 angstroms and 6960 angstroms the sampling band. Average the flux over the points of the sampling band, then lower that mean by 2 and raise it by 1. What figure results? 104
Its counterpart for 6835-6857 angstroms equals 99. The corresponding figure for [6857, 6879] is 103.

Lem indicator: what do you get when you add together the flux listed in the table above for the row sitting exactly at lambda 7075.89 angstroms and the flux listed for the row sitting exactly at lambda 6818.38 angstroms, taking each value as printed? 197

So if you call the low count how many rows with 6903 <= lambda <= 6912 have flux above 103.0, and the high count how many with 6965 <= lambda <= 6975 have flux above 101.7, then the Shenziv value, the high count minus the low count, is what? 0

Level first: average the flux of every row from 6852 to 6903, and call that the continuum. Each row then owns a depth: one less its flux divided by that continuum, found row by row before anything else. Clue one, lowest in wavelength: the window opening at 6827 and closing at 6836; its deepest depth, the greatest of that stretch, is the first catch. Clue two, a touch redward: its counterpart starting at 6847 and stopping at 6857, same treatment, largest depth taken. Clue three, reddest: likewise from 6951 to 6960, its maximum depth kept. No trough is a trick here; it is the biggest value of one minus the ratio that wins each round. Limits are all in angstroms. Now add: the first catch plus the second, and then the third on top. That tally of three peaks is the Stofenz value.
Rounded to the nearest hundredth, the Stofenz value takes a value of 0.24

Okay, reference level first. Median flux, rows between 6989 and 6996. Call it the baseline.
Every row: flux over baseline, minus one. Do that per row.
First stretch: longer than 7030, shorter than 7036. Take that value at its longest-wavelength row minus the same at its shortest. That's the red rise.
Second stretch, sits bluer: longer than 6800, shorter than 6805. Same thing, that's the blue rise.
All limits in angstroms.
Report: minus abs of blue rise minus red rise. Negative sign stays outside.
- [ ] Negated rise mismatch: -0.03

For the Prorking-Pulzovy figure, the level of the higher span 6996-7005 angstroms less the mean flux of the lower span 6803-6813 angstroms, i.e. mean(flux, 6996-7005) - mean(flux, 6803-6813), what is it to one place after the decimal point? -1.5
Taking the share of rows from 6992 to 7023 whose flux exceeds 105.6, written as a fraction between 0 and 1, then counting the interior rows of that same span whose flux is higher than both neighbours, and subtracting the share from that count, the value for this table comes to 6.8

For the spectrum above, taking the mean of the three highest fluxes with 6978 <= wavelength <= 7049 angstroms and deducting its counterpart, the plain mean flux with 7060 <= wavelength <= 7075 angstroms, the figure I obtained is 11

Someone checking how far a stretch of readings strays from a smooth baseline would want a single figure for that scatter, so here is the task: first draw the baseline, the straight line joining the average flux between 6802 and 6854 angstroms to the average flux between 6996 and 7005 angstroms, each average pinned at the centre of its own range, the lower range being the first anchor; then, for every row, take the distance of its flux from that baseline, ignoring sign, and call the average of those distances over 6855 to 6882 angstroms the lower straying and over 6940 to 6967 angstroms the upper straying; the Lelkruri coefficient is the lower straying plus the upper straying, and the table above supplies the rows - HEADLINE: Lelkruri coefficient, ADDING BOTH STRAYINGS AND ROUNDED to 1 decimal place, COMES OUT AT 7.0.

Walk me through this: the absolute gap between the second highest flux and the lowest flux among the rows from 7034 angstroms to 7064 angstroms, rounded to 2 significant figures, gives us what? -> 15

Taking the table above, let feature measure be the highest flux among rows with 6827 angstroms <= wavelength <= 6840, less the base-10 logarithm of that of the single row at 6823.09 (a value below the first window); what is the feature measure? 102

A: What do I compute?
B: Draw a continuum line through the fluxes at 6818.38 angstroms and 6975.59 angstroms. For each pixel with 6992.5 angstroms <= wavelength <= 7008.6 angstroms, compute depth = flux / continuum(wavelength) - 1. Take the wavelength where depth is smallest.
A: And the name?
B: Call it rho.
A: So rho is 6993.28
